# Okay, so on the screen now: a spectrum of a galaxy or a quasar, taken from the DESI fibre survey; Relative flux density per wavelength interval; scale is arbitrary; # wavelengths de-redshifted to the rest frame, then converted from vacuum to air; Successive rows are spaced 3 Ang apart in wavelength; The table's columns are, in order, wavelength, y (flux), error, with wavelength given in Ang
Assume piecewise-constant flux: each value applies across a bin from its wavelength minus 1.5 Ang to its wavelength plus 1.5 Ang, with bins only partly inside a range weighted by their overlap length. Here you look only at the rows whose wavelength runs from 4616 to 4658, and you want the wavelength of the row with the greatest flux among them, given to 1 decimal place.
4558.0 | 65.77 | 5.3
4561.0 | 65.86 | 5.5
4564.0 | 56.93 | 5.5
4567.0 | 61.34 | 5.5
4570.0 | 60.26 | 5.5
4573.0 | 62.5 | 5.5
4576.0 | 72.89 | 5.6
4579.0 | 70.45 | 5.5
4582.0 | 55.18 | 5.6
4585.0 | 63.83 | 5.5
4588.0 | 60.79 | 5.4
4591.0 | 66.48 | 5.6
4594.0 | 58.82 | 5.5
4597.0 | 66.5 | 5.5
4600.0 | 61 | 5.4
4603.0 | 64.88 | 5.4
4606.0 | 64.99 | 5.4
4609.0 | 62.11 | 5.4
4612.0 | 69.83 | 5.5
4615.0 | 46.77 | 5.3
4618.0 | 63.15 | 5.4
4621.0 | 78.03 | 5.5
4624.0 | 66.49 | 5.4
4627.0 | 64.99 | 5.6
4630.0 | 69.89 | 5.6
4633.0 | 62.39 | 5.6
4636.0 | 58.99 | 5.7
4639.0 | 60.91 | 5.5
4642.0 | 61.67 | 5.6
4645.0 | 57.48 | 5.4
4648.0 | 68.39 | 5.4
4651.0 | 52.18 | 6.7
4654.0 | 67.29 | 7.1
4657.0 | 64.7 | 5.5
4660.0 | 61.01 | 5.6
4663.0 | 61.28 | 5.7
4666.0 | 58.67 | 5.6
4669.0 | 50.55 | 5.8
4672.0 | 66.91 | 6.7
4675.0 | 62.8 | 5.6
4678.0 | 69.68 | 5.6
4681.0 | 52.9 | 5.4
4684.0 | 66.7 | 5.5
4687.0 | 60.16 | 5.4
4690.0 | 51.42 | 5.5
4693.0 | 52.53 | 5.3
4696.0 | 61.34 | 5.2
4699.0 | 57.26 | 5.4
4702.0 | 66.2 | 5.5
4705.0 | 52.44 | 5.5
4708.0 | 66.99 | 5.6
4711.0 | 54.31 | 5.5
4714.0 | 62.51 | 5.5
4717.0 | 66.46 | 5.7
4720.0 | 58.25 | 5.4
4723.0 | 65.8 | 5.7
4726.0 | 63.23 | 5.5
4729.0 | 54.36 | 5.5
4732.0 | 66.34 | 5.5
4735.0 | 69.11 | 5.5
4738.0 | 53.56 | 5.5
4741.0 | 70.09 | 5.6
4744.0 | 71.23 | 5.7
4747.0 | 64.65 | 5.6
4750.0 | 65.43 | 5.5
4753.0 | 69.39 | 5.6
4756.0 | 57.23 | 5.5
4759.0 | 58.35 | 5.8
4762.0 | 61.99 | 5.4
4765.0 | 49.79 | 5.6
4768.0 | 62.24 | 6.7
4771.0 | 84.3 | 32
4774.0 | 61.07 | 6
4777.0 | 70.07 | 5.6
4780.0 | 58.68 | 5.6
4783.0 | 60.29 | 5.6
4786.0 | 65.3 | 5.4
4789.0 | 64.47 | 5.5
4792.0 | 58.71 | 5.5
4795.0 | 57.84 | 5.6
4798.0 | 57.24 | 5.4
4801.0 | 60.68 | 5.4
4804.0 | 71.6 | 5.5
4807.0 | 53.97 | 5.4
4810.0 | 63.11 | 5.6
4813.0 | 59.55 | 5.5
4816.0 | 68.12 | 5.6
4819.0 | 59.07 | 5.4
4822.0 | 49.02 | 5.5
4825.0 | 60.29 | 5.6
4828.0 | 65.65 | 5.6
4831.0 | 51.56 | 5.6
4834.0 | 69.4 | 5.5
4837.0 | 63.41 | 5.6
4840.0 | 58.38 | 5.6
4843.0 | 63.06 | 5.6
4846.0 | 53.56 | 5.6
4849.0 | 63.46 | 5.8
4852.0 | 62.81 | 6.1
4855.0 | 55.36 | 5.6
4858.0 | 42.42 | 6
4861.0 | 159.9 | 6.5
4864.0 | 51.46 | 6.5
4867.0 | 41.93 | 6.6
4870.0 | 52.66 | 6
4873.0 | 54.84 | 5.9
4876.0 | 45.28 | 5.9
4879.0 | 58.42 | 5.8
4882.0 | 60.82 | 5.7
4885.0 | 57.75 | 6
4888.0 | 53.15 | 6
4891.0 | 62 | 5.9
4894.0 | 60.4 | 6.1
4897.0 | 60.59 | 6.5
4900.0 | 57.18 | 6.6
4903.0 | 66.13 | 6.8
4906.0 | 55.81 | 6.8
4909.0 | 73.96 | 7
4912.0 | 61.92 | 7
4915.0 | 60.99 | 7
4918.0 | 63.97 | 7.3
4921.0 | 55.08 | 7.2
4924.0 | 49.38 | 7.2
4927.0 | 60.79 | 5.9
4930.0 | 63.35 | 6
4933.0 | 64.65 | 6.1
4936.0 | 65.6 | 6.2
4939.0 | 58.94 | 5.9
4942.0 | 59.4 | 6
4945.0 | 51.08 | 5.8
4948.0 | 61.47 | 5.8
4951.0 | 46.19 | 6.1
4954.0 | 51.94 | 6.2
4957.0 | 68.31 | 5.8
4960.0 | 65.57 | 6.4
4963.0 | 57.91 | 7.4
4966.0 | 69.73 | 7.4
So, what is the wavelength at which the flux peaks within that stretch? 4621.0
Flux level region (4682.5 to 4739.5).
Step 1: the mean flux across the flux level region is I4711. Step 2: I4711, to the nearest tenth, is 60.5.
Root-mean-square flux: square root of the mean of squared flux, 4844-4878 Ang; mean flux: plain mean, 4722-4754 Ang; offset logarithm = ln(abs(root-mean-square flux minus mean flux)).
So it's 1.6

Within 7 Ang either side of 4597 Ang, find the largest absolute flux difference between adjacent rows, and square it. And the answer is 59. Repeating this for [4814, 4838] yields 318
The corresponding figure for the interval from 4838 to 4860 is 167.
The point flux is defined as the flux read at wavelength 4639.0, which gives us 60.91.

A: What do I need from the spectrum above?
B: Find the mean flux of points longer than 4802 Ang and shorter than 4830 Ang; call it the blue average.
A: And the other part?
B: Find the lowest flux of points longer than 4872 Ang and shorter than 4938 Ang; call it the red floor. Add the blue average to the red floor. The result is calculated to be 106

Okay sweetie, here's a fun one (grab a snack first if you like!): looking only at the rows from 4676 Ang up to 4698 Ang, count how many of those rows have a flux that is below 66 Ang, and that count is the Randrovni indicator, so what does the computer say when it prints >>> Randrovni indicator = 5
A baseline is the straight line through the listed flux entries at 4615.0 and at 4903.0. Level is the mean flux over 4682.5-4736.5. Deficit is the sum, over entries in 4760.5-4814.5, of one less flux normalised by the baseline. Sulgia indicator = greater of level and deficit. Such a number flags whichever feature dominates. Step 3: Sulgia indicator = 60.9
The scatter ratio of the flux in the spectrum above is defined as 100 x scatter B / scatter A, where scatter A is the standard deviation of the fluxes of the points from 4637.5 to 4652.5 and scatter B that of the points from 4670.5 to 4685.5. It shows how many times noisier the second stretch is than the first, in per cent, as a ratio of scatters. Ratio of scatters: 110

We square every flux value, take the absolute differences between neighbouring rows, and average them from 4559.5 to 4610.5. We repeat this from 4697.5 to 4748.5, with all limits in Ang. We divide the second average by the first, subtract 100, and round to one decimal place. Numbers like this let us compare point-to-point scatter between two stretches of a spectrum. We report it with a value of -98.4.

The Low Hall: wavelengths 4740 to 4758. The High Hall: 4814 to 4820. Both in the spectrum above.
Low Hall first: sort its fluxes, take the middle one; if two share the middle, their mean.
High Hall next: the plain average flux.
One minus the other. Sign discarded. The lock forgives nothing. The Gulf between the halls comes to 4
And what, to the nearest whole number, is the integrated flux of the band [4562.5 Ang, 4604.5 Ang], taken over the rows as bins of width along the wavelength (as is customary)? 2646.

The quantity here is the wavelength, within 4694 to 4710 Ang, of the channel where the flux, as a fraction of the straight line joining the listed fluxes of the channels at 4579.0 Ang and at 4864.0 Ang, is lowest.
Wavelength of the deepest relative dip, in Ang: 4705.0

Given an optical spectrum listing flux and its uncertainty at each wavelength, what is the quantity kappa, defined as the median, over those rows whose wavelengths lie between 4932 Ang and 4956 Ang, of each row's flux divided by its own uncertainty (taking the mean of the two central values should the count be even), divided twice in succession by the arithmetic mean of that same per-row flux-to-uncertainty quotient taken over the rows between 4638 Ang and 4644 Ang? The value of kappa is 0.082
